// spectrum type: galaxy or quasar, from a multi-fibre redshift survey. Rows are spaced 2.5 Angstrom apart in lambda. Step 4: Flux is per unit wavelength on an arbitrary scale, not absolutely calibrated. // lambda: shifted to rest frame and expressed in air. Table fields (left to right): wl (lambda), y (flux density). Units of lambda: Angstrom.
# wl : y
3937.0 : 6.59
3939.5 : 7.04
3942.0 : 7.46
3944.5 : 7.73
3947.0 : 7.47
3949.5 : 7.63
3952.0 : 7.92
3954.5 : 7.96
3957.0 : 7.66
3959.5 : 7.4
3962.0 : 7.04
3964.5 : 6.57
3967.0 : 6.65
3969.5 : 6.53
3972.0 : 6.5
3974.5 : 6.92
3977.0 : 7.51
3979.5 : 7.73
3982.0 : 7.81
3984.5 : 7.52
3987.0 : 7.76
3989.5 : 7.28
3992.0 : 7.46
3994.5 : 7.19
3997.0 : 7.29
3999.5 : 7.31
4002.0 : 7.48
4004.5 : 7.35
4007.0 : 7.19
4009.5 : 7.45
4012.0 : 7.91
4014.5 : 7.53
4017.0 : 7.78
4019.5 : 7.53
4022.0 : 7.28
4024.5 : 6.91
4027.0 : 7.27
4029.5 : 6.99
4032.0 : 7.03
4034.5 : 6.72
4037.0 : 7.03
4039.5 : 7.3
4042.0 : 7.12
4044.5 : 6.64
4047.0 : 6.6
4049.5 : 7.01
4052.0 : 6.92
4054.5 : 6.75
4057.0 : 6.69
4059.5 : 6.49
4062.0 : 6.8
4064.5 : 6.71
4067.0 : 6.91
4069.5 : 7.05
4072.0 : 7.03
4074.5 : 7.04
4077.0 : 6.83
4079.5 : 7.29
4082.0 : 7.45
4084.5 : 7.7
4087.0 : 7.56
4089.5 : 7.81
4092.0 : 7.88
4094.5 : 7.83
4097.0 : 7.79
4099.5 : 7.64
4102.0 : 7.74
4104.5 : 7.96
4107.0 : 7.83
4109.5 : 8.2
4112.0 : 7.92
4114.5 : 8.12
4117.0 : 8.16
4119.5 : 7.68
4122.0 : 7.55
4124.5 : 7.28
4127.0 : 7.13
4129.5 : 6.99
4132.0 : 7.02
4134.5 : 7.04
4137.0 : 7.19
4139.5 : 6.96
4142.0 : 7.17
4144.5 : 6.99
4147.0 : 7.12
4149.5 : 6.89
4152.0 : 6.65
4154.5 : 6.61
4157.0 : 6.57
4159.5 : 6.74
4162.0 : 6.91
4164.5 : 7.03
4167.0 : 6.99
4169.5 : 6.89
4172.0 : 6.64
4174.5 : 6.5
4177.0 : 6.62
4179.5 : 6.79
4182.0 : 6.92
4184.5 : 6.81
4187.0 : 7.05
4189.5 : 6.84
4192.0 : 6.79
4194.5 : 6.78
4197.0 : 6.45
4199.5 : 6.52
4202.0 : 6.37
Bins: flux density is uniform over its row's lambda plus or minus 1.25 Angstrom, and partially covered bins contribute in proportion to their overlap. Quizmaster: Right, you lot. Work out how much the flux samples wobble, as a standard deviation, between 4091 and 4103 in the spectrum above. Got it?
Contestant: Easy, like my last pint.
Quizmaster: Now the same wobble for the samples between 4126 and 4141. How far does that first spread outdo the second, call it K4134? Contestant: 0.00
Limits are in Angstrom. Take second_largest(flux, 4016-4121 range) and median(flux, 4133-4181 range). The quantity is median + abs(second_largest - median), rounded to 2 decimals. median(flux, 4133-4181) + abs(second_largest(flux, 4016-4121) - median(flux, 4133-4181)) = 8.16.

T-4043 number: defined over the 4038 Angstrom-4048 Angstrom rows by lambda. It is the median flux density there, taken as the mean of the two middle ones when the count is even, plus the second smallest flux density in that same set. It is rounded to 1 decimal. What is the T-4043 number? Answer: 13.5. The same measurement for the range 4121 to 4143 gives 14.1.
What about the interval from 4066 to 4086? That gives 14.0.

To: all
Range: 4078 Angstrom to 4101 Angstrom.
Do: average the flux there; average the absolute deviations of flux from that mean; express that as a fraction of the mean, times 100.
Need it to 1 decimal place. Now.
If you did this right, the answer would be 2.0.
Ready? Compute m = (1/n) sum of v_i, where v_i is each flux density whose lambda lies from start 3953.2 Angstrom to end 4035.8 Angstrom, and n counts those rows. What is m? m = 7.288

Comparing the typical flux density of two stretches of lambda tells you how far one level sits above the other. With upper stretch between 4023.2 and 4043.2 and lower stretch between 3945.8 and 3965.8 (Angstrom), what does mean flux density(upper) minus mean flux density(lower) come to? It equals -0.4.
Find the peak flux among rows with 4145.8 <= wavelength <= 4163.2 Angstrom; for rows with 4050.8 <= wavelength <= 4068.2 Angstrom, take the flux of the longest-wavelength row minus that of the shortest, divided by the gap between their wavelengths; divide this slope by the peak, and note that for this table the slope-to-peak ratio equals 0.000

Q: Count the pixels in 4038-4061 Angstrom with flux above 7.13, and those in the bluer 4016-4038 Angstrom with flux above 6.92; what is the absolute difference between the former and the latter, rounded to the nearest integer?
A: 6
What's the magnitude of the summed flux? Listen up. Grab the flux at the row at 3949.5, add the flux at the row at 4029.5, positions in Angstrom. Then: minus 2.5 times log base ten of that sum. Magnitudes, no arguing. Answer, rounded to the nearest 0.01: -2.91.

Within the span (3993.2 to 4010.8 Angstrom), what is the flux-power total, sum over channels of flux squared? 375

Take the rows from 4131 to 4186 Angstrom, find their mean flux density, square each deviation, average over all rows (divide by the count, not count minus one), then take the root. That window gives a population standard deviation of 0.20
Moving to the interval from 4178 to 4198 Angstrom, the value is 0.16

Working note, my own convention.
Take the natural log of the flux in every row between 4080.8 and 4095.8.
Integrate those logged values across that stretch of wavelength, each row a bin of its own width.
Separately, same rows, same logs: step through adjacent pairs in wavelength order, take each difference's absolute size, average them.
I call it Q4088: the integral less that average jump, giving 30.6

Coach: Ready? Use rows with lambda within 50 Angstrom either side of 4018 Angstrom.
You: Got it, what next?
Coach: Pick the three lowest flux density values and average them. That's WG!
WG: 6.51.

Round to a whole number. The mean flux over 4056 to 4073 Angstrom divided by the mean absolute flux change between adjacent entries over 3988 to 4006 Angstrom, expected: 47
